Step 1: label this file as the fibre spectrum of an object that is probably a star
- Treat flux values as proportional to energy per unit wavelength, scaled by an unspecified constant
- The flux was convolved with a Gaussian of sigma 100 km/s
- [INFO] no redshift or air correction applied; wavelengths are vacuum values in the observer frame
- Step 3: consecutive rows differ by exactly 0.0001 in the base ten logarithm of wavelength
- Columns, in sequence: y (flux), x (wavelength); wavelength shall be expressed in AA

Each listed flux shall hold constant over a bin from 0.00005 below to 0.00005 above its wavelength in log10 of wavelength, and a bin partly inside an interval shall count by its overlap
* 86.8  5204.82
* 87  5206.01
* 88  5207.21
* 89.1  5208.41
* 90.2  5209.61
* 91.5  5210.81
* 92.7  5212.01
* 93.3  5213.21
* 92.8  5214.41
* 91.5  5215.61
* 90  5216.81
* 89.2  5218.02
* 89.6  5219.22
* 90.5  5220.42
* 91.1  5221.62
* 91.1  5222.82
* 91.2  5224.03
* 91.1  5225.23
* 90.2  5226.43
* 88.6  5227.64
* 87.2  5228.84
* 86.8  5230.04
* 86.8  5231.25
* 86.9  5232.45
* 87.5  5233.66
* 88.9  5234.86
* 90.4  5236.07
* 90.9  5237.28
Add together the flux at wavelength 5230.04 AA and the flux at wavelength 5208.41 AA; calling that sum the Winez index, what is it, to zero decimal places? 176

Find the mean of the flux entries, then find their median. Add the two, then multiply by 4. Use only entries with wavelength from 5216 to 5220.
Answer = 717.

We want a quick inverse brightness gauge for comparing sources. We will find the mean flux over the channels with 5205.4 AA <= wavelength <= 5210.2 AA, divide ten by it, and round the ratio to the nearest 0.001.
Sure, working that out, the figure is 0.113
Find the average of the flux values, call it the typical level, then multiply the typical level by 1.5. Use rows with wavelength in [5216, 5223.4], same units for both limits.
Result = 135.4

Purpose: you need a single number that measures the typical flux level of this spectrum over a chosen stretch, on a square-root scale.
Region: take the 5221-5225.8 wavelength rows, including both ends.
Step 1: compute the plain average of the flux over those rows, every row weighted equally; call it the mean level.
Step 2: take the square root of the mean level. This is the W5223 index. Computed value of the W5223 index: 9.55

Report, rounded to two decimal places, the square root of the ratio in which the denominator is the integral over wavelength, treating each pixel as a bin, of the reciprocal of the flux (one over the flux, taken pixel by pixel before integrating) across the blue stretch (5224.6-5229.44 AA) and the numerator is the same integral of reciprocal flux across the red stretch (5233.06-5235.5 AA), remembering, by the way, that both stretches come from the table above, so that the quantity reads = 0.71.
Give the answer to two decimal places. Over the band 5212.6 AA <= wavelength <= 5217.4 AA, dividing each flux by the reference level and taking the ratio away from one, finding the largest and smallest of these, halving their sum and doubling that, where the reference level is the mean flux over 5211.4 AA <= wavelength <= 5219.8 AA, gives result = -0.01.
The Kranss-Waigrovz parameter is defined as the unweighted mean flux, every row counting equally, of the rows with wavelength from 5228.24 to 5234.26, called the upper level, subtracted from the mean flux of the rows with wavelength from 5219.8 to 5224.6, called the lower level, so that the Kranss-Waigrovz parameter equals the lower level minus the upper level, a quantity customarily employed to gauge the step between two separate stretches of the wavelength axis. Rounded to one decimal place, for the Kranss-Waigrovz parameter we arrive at 3.9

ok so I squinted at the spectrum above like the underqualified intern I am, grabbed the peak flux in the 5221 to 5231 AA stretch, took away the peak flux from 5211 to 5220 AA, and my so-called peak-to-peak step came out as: -2.1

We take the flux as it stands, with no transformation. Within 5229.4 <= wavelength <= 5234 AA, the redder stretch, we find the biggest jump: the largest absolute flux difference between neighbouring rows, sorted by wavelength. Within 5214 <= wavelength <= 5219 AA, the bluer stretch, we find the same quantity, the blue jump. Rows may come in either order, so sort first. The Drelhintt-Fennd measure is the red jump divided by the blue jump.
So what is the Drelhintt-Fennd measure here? 0.4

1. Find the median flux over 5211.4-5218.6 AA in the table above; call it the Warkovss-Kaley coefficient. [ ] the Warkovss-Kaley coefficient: 92.1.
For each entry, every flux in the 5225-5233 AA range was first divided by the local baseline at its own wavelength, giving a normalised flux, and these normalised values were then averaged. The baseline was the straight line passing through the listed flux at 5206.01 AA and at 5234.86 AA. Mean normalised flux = 1.00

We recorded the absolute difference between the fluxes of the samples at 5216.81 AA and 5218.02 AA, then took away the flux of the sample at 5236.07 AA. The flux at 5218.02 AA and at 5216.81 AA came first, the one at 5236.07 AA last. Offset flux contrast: -89.6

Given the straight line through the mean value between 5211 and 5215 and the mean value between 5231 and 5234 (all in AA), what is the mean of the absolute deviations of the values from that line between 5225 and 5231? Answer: 1.0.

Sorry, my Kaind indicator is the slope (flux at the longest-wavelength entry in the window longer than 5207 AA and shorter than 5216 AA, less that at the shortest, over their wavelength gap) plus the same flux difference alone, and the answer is 3.9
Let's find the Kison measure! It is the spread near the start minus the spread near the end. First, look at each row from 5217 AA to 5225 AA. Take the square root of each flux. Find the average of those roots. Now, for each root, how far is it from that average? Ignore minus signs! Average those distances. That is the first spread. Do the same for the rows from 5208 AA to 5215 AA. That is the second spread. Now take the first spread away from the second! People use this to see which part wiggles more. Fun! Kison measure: 0.033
